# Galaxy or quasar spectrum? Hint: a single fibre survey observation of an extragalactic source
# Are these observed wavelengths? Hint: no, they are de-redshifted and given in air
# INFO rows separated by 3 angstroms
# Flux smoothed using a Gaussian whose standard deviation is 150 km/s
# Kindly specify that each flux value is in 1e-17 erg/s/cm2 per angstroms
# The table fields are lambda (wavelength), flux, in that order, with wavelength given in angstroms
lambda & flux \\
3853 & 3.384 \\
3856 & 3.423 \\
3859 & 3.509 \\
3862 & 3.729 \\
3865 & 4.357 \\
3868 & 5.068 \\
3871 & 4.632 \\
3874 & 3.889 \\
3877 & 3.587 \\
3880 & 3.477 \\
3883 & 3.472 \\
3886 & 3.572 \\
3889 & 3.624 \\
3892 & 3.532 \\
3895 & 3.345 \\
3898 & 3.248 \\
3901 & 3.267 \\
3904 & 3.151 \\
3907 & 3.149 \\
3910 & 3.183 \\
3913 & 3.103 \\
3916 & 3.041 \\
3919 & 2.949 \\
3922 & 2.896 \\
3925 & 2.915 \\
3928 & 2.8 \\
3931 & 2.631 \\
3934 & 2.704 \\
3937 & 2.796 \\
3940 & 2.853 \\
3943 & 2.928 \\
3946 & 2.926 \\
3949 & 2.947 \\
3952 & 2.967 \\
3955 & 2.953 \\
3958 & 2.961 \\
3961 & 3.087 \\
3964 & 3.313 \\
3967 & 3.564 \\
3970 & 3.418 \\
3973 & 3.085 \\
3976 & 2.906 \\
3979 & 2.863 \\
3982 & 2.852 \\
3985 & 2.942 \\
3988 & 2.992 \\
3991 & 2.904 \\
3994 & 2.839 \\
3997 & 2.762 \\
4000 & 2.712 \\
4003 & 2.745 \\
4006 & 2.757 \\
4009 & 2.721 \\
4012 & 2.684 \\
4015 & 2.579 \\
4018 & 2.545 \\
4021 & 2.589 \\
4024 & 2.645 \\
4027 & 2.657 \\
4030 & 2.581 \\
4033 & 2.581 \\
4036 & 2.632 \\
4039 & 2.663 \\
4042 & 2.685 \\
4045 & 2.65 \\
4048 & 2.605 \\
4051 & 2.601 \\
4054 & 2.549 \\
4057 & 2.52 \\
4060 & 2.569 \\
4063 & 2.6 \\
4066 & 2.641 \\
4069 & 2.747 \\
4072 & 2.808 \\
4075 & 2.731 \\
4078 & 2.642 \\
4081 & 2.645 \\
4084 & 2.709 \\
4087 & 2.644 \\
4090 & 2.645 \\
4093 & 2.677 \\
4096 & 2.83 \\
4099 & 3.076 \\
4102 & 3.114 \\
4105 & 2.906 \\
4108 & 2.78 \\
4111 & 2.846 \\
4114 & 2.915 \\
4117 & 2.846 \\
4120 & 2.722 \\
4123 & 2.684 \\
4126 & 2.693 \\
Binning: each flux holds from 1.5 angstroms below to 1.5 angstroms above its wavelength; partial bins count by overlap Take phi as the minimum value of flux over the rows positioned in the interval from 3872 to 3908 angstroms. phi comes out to 3.149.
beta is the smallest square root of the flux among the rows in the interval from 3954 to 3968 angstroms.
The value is 1.72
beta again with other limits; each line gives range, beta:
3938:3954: 1.69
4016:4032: 1.60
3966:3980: 1.69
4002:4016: 1.61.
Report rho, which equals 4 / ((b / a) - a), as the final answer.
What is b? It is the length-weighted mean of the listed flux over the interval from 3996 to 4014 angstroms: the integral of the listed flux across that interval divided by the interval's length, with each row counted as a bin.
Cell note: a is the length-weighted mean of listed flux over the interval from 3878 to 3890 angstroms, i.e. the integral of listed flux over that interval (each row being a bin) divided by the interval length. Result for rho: -1.45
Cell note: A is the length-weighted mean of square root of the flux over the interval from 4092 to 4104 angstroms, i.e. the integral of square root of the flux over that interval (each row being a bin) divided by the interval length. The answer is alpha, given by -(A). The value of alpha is -1.71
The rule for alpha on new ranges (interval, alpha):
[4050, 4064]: -1.60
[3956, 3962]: -1.74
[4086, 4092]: -1.63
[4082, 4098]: -1.65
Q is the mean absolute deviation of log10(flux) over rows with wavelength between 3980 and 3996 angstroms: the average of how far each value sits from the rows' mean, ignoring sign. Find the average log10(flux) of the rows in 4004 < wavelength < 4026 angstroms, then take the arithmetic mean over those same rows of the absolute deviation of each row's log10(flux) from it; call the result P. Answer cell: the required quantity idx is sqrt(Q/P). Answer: 0.83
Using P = 0.011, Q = 0.007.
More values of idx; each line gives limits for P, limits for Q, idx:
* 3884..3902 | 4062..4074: 0.83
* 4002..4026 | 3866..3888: 2.17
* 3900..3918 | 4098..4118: 1.41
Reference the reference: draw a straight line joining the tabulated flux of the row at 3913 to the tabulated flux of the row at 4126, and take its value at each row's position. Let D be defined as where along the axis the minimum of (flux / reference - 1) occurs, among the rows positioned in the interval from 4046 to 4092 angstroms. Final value 4057 angstroms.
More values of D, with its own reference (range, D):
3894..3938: 3931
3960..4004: 4000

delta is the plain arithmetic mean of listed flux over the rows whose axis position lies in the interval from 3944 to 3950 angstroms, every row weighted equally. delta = 2.94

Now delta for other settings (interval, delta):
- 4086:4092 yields 2.64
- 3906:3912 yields 3.17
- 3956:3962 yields 3.02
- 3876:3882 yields 3.53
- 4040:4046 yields 2.67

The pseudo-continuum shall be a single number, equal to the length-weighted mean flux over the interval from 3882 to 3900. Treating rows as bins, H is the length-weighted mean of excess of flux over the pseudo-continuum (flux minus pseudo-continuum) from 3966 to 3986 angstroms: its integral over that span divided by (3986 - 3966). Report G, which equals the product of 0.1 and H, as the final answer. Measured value -0.038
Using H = -0.4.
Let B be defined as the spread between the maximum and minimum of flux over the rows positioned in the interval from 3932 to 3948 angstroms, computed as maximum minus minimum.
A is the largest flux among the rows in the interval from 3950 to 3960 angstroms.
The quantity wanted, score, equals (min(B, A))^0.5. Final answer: 0.47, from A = 2.967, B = 0.22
